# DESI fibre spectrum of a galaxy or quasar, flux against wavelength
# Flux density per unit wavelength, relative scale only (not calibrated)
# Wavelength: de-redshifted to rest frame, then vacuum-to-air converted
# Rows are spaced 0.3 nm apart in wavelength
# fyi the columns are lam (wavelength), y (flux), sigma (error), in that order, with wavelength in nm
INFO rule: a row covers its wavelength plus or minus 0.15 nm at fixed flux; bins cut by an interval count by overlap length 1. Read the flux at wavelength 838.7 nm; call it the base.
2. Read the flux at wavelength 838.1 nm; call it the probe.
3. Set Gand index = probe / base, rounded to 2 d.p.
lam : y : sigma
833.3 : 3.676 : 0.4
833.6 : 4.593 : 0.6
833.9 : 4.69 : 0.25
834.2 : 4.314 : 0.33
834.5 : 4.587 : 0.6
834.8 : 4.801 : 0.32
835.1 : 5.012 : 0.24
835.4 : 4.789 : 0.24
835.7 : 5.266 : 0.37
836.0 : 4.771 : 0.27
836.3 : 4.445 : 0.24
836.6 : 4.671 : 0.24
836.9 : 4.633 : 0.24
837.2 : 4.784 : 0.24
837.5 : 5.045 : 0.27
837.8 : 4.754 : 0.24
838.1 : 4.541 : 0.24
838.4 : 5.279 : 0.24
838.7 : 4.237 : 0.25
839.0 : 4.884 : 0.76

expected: 1.07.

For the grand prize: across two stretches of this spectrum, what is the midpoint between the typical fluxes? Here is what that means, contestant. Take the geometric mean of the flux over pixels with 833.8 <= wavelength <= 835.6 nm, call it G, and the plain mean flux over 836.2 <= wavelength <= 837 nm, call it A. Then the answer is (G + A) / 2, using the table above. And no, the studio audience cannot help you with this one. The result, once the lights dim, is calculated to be 4.64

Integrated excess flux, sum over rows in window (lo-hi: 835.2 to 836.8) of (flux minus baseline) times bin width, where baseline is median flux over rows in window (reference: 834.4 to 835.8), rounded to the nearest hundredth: -0.02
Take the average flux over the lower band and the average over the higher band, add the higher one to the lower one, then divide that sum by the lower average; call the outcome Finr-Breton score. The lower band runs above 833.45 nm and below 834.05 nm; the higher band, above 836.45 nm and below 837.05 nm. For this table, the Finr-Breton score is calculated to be 2.002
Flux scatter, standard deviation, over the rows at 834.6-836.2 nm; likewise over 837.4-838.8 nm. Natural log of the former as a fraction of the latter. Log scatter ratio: -0.7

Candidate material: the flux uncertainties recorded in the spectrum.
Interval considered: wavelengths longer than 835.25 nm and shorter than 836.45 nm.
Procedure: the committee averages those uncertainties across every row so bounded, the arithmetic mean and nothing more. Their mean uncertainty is 0.280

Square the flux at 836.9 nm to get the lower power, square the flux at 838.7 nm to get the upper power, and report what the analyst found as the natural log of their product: 6.0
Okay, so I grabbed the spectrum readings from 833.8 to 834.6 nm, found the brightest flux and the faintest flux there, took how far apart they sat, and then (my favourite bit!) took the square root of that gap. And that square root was 0.61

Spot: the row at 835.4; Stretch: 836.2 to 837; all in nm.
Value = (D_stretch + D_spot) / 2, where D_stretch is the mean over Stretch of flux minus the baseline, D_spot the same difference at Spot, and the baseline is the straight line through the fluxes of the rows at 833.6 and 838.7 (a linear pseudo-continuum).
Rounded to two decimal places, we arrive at 0.26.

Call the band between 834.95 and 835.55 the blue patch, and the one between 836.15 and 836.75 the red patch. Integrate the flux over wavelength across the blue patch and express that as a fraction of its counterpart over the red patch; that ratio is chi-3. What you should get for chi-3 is 1.1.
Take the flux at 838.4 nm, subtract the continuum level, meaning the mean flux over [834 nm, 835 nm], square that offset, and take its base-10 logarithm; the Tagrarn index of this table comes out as -0.3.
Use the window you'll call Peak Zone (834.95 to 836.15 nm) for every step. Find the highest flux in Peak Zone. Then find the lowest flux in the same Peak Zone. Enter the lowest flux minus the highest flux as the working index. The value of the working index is -0.5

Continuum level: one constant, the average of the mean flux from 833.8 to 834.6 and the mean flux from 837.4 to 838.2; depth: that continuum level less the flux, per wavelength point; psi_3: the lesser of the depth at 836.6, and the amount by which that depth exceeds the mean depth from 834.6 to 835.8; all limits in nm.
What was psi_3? -0.02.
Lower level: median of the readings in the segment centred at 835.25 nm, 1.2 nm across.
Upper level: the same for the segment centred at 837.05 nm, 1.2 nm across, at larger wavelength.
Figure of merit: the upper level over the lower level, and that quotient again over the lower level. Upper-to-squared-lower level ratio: 0.196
